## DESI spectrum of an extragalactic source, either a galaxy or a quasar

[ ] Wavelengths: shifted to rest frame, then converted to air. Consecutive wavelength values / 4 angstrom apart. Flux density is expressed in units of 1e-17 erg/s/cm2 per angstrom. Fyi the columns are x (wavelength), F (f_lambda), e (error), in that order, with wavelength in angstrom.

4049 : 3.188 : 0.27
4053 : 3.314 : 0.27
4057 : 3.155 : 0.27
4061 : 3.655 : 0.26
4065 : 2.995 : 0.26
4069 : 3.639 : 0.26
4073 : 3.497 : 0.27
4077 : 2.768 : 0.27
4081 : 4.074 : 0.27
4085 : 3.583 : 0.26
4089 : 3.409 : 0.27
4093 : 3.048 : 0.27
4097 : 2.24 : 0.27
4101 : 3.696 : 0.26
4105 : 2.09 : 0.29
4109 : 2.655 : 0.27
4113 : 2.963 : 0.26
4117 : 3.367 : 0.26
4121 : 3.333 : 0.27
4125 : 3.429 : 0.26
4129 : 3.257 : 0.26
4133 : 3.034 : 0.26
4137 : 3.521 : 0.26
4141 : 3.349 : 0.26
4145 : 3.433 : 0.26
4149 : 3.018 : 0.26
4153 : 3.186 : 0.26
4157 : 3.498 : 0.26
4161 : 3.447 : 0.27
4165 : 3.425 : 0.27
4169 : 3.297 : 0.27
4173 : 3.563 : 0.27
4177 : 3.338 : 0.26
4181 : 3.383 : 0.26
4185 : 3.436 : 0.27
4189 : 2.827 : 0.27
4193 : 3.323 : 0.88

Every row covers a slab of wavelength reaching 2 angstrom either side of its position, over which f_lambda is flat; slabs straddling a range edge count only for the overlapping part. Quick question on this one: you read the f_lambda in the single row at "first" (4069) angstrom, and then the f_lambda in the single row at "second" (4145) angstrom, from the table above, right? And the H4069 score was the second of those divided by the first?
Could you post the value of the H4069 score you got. 0.94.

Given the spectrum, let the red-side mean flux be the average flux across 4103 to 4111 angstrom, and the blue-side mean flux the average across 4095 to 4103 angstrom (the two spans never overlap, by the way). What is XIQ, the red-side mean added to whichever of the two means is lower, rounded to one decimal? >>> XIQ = 4.7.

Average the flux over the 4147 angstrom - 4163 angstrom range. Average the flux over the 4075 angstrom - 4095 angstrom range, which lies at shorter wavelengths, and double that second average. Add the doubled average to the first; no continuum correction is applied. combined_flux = 10.0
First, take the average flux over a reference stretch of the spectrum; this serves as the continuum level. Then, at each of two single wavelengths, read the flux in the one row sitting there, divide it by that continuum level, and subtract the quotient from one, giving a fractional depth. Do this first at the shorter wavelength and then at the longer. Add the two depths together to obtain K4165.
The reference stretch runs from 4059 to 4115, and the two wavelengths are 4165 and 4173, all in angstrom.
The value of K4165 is -0.21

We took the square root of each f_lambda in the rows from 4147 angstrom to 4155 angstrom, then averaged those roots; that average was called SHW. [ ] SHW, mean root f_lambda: 1.76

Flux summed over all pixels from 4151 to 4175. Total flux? 20.4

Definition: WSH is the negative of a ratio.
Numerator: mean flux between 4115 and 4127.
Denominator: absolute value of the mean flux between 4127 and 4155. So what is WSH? -1.04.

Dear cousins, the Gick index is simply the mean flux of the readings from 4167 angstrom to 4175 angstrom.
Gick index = 3.43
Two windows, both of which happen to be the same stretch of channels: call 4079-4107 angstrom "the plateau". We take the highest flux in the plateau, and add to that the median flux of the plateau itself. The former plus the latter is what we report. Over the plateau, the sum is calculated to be 7.48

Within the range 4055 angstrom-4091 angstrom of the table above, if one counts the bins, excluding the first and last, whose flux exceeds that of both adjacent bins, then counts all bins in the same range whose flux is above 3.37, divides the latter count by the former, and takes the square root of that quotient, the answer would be 1.41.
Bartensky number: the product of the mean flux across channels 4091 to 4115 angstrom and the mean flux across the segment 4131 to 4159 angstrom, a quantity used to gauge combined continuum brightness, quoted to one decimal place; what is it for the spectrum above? 9.2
